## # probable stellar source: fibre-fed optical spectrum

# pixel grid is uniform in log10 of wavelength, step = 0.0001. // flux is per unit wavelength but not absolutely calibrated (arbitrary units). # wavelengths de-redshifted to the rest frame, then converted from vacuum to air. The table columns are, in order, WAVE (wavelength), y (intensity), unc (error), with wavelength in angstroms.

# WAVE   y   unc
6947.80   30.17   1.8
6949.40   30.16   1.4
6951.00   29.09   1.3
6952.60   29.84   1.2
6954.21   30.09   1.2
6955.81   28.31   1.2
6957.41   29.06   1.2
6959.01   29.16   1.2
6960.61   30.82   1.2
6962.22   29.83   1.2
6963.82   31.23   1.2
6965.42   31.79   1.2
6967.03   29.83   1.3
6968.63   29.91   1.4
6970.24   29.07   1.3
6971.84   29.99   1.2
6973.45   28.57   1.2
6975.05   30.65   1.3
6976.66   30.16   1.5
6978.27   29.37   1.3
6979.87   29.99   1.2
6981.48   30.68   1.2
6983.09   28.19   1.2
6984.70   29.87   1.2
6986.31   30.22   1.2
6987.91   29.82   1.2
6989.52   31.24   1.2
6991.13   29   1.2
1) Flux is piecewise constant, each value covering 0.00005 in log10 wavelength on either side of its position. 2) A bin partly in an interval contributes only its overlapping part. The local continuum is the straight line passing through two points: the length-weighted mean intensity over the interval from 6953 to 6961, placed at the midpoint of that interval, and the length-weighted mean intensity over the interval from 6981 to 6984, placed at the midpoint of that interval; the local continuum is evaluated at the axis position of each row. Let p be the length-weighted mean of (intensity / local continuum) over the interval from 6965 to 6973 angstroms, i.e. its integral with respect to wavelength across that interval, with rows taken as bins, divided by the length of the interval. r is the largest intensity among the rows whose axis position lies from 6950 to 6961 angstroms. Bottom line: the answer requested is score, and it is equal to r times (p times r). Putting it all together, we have 969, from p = 1.02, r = 30.82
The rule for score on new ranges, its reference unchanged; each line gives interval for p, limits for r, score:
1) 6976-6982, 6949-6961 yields 973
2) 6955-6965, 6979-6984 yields 955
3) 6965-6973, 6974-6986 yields 960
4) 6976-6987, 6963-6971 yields 1027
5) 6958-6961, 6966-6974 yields 913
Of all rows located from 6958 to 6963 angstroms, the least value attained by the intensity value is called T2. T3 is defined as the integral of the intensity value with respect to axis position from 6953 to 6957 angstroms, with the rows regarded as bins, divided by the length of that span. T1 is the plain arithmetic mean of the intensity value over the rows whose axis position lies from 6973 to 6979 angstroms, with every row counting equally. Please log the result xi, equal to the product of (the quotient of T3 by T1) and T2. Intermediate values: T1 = 29.7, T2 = 29.16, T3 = 29.21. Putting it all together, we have 28.7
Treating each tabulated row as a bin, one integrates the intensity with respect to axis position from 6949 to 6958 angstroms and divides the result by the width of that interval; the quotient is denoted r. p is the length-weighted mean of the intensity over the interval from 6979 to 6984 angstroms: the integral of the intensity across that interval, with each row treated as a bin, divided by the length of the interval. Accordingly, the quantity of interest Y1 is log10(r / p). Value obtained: -0.003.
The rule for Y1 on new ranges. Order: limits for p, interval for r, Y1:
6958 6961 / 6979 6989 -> 0.000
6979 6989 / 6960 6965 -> 0.012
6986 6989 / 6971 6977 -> -0.005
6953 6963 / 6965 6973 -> 0.006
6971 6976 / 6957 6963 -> 0.000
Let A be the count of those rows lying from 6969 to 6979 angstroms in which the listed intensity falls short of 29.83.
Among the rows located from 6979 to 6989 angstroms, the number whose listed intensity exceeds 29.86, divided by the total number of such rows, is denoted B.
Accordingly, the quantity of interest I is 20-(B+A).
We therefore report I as 16.3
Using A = 3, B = 0.67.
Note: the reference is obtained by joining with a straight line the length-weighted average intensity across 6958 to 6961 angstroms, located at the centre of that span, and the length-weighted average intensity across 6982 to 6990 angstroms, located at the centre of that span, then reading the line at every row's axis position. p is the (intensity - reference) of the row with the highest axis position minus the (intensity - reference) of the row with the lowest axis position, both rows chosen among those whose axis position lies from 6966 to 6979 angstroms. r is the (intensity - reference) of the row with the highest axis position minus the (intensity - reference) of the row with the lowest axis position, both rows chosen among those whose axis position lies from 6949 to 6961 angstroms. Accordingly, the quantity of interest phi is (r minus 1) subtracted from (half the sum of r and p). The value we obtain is 0.4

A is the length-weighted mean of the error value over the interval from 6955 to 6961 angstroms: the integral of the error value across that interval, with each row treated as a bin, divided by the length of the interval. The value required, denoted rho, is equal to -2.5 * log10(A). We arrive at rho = -0.20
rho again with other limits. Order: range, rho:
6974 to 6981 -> -0.30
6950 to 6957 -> -0.22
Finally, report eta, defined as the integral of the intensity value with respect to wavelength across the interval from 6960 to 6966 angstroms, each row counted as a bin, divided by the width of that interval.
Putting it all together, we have 30.9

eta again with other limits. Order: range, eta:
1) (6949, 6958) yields 29.4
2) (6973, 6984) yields 29.7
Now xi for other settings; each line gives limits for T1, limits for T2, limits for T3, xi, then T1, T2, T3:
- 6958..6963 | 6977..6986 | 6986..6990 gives 28.7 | 29.9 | 28.19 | 30.45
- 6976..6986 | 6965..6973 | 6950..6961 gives 28.8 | 29.7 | 29.07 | 29.44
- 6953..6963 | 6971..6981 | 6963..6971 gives 29.4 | 29.5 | 28.57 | 30.37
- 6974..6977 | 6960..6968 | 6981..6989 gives 29.2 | 30.4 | 29.83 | 29.78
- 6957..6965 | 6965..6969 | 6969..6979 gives 29.4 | 30.0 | 29.83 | 29.63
